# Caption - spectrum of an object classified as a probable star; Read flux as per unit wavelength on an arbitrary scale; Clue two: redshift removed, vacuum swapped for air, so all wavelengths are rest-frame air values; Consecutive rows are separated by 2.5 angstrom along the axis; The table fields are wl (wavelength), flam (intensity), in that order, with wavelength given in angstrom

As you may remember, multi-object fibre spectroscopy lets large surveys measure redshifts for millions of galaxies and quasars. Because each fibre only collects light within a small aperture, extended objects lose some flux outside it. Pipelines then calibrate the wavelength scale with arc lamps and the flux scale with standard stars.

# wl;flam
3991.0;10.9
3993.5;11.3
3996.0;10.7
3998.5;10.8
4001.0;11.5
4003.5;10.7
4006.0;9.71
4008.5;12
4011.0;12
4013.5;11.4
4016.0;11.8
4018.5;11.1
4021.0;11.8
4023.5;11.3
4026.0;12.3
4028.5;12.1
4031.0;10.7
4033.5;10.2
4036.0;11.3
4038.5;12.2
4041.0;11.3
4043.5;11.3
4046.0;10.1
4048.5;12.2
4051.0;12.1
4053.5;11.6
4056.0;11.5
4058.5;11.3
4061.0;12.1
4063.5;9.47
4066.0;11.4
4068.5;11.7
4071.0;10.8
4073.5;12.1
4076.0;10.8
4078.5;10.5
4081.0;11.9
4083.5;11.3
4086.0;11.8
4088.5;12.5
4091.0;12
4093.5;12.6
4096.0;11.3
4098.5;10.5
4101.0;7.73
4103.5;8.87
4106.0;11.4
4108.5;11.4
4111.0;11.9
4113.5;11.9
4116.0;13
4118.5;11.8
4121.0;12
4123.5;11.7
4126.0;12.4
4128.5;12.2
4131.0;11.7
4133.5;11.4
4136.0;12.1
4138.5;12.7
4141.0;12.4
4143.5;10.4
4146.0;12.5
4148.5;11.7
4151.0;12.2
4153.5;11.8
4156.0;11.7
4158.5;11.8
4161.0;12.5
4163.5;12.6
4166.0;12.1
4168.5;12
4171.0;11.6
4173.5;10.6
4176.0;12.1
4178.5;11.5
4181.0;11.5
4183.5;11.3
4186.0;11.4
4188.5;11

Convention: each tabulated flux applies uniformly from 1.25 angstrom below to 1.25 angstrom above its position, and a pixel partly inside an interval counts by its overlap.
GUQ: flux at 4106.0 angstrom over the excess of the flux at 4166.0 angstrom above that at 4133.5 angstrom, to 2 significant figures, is 16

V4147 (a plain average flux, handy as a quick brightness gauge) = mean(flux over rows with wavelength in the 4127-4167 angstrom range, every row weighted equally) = 12.0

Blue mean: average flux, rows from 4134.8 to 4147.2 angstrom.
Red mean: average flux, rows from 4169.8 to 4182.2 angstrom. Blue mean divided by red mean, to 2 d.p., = 1.05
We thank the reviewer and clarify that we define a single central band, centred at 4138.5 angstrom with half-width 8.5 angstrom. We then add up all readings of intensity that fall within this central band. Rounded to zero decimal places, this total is 83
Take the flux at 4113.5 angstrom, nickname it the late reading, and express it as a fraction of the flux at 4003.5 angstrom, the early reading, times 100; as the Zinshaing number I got 111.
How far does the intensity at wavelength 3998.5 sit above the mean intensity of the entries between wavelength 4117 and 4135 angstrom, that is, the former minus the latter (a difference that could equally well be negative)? -1.1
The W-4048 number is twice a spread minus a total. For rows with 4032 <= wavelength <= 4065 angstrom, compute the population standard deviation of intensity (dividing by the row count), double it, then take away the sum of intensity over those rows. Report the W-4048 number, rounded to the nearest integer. -145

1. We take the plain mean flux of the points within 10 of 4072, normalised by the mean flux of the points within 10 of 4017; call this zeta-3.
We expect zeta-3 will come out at 0.95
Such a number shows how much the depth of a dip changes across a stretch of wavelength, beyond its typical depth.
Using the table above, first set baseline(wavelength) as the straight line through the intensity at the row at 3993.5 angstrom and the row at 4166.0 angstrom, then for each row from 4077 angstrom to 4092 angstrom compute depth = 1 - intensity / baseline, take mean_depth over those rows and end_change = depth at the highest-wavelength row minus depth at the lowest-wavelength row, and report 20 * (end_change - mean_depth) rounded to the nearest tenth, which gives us -2.6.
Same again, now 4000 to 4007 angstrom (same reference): 1.9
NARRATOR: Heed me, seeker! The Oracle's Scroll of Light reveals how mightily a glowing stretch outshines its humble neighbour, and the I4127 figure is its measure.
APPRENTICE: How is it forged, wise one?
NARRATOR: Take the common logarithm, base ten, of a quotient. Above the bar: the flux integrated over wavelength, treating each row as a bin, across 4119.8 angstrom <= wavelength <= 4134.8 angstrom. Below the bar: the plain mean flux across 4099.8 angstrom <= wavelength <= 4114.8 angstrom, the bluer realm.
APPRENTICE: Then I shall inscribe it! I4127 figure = 1.23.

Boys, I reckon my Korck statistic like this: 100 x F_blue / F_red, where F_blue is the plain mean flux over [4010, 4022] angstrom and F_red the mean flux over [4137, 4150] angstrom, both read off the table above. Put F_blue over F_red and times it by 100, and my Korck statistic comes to 97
